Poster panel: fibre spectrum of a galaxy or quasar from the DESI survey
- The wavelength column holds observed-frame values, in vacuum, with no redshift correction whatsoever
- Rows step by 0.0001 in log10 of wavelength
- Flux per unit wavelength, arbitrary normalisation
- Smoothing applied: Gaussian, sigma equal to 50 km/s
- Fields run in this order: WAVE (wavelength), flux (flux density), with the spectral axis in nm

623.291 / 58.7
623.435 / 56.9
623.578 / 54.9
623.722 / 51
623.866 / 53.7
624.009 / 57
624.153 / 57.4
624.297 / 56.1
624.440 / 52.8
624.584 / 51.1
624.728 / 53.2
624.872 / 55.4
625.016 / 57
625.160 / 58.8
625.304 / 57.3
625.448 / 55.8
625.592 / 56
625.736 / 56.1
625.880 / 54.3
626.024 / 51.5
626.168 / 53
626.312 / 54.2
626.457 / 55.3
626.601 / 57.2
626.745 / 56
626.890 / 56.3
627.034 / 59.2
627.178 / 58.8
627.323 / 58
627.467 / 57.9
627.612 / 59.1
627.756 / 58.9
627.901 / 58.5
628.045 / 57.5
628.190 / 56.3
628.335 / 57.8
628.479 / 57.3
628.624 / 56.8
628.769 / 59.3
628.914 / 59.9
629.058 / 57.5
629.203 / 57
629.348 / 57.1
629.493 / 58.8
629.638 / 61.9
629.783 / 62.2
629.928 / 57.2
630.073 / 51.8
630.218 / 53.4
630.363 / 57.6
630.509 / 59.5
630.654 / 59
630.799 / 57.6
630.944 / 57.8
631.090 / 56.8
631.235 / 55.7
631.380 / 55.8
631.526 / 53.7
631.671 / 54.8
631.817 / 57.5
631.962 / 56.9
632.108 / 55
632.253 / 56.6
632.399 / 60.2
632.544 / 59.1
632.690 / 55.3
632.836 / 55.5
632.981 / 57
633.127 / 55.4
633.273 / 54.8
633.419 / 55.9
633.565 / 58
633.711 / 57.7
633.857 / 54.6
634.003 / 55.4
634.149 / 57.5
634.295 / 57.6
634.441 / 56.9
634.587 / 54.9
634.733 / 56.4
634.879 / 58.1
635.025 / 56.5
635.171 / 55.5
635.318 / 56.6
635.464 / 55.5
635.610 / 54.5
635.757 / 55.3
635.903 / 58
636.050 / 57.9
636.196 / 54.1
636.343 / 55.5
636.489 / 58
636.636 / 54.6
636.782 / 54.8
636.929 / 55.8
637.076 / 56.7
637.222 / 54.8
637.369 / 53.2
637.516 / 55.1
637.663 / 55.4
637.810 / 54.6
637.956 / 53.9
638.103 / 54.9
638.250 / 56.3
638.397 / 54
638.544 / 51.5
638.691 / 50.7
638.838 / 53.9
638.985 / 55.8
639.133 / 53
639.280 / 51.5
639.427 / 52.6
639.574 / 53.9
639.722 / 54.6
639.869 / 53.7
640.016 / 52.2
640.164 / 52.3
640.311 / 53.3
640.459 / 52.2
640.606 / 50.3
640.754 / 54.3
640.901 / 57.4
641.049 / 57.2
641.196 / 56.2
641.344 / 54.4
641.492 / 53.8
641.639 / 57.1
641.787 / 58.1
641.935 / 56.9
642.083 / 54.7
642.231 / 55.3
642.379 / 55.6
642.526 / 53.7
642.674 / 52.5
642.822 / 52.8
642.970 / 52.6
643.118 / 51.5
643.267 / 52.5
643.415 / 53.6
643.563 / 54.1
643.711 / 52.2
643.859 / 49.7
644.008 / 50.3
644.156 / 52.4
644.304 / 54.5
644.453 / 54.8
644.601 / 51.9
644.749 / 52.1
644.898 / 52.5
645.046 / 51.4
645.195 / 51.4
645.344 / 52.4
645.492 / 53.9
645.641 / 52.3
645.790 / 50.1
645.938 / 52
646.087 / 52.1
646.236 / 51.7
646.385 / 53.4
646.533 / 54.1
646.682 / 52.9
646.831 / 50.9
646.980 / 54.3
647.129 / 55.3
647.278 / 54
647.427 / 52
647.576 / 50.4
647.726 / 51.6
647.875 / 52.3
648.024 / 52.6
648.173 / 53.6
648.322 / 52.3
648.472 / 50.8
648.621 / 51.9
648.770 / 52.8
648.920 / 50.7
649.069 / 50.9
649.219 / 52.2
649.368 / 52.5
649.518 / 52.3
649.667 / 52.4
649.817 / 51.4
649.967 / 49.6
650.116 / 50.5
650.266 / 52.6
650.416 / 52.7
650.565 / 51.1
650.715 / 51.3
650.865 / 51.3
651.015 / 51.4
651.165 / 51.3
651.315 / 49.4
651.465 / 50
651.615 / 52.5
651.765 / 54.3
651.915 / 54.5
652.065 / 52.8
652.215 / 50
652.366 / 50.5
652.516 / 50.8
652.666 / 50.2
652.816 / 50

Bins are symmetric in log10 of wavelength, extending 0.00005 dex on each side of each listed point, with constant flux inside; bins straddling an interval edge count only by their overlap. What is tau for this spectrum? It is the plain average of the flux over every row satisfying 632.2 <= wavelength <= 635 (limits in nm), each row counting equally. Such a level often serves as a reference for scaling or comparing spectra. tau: 57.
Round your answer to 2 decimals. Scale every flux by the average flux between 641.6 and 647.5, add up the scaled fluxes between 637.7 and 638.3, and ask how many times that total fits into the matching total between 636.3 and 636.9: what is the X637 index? 1.01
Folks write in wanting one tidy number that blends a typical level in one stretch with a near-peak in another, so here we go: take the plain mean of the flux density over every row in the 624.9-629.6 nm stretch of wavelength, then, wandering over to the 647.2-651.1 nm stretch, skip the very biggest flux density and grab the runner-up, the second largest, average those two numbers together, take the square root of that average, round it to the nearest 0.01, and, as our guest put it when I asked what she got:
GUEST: 7.44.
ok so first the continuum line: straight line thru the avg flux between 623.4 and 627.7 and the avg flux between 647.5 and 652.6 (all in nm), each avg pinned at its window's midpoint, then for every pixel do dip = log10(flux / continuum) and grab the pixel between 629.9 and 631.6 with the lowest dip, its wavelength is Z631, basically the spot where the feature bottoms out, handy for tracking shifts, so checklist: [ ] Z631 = 630.073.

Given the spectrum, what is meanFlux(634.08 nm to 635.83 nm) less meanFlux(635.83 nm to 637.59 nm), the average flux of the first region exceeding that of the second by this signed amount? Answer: 1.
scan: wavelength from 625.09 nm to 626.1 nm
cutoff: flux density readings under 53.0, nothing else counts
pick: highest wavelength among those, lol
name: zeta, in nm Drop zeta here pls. 626.024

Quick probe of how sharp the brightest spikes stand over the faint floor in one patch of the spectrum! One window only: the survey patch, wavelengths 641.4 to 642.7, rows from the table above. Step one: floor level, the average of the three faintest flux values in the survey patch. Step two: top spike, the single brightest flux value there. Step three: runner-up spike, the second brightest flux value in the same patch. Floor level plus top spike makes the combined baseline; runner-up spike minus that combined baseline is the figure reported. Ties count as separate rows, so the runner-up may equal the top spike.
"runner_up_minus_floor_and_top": -54.3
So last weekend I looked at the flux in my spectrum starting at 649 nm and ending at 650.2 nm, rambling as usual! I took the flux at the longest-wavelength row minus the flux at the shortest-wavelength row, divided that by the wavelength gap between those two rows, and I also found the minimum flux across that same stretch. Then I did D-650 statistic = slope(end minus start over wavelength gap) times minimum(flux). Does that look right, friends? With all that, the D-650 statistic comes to -19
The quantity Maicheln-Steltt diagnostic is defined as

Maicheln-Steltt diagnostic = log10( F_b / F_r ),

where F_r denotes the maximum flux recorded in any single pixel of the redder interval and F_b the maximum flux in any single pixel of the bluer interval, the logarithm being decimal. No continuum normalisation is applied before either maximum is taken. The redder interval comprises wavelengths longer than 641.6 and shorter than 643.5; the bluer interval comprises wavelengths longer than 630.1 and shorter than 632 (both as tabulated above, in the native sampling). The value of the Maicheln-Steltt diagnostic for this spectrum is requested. 0.010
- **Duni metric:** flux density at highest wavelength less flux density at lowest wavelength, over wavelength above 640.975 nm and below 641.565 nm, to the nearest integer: -3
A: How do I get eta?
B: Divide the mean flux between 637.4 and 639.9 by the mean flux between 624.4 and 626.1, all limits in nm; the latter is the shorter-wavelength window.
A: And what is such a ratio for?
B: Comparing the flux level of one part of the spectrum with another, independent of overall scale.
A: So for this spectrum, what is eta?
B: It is 0.98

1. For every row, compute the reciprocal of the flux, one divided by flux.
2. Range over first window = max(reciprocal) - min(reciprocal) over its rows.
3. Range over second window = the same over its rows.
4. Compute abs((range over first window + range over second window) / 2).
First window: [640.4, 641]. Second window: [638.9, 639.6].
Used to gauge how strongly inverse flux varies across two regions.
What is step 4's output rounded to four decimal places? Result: 0.0020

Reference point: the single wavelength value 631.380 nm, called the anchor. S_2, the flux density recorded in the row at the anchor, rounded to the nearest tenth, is 55.8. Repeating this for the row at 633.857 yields 54.6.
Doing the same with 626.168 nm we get 53.0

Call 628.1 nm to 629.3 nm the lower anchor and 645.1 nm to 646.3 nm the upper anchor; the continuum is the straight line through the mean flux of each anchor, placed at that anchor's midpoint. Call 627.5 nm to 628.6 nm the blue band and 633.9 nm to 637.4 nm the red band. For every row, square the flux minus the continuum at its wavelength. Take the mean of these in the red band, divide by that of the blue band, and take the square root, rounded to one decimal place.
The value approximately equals 1.7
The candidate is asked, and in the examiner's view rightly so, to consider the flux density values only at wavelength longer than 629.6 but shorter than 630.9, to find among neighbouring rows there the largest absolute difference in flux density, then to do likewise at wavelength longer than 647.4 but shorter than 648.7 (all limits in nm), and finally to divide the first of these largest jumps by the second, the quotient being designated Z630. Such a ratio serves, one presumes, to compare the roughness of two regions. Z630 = 3.4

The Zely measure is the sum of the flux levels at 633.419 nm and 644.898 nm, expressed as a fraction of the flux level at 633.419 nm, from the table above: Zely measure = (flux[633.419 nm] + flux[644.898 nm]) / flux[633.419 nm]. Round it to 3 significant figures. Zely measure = 1.94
